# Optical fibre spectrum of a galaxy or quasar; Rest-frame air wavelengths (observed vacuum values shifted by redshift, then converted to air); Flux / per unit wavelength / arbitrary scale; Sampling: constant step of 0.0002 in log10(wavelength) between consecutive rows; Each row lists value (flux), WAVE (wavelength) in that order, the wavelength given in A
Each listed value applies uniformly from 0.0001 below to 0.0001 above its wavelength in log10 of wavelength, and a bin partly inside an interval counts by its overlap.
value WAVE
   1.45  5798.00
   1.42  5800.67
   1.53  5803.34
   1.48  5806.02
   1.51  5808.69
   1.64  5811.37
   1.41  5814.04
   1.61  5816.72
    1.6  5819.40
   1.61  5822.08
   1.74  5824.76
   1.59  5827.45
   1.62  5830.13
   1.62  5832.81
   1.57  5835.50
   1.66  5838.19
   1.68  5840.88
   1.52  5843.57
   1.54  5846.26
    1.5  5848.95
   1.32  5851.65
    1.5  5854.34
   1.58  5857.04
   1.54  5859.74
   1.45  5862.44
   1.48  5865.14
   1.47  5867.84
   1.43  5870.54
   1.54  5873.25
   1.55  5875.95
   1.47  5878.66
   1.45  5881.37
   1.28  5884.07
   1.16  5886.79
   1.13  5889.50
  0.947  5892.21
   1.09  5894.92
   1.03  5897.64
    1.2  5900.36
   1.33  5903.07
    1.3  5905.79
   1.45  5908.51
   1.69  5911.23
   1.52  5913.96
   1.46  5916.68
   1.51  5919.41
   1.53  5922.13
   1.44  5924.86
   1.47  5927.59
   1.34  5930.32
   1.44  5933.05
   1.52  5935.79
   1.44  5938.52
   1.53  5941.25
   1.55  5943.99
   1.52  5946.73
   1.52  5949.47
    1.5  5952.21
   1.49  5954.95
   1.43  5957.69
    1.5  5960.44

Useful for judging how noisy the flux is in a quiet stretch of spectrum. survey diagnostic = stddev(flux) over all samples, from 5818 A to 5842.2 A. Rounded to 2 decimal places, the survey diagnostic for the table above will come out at 0.05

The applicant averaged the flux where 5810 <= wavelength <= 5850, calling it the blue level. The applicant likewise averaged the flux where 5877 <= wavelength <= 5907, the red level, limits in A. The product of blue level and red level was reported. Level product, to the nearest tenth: 1.9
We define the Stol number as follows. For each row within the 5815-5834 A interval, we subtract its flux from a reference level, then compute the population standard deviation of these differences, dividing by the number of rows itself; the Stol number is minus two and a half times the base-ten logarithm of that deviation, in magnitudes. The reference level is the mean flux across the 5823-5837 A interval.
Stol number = 3.3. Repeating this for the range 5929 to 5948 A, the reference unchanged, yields 2.9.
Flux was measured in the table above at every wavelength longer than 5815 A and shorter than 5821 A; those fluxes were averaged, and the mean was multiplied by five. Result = 8.0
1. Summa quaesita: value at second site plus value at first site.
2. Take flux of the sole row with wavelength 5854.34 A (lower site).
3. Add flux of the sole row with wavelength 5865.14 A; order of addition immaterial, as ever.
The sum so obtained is 2.98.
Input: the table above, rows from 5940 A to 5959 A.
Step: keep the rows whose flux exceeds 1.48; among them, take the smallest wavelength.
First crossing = 5941.25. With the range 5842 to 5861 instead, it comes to 5843.57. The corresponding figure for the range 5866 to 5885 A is 5873.25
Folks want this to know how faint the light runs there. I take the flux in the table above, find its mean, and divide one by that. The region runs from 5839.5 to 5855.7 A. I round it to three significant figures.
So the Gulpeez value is 0.662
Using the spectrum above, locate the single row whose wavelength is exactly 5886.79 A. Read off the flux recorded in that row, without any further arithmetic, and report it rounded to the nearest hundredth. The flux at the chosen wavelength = 1.16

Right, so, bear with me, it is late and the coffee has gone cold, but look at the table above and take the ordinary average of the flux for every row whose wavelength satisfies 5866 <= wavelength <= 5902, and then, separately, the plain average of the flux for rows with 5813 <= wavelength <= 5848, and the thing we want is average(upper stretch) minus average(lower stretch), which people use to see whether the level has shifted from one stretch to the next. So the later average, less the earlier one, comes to -0.31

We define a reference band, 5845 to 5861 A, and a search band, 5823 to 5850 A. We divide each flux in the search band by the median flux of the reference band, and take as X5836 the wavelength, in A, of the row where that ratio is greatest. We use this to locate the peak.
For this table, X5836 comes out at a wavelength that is 5824.76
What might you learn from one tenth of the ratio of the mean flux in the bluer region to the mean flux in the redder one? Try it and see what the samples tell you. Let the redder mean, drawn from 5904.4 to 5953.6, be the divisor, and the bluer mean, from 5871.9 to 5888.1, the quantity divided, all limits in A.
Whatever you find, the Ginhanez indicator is 0.095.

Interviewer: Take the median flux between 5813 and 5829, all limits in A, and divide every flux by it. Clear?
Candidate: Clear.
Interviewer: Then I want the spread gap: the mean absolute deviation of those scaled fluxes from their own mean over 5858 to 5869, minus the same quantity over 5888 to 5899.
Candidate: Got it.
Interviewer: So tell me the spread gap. -0.021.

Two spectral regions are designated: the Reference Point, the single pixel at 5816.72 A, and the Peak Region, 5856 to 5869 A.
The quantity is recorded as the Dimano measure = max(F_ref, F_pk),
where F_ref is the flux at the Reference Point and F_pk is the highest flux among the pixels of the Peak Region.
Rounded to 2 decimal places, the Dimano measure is 1.61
